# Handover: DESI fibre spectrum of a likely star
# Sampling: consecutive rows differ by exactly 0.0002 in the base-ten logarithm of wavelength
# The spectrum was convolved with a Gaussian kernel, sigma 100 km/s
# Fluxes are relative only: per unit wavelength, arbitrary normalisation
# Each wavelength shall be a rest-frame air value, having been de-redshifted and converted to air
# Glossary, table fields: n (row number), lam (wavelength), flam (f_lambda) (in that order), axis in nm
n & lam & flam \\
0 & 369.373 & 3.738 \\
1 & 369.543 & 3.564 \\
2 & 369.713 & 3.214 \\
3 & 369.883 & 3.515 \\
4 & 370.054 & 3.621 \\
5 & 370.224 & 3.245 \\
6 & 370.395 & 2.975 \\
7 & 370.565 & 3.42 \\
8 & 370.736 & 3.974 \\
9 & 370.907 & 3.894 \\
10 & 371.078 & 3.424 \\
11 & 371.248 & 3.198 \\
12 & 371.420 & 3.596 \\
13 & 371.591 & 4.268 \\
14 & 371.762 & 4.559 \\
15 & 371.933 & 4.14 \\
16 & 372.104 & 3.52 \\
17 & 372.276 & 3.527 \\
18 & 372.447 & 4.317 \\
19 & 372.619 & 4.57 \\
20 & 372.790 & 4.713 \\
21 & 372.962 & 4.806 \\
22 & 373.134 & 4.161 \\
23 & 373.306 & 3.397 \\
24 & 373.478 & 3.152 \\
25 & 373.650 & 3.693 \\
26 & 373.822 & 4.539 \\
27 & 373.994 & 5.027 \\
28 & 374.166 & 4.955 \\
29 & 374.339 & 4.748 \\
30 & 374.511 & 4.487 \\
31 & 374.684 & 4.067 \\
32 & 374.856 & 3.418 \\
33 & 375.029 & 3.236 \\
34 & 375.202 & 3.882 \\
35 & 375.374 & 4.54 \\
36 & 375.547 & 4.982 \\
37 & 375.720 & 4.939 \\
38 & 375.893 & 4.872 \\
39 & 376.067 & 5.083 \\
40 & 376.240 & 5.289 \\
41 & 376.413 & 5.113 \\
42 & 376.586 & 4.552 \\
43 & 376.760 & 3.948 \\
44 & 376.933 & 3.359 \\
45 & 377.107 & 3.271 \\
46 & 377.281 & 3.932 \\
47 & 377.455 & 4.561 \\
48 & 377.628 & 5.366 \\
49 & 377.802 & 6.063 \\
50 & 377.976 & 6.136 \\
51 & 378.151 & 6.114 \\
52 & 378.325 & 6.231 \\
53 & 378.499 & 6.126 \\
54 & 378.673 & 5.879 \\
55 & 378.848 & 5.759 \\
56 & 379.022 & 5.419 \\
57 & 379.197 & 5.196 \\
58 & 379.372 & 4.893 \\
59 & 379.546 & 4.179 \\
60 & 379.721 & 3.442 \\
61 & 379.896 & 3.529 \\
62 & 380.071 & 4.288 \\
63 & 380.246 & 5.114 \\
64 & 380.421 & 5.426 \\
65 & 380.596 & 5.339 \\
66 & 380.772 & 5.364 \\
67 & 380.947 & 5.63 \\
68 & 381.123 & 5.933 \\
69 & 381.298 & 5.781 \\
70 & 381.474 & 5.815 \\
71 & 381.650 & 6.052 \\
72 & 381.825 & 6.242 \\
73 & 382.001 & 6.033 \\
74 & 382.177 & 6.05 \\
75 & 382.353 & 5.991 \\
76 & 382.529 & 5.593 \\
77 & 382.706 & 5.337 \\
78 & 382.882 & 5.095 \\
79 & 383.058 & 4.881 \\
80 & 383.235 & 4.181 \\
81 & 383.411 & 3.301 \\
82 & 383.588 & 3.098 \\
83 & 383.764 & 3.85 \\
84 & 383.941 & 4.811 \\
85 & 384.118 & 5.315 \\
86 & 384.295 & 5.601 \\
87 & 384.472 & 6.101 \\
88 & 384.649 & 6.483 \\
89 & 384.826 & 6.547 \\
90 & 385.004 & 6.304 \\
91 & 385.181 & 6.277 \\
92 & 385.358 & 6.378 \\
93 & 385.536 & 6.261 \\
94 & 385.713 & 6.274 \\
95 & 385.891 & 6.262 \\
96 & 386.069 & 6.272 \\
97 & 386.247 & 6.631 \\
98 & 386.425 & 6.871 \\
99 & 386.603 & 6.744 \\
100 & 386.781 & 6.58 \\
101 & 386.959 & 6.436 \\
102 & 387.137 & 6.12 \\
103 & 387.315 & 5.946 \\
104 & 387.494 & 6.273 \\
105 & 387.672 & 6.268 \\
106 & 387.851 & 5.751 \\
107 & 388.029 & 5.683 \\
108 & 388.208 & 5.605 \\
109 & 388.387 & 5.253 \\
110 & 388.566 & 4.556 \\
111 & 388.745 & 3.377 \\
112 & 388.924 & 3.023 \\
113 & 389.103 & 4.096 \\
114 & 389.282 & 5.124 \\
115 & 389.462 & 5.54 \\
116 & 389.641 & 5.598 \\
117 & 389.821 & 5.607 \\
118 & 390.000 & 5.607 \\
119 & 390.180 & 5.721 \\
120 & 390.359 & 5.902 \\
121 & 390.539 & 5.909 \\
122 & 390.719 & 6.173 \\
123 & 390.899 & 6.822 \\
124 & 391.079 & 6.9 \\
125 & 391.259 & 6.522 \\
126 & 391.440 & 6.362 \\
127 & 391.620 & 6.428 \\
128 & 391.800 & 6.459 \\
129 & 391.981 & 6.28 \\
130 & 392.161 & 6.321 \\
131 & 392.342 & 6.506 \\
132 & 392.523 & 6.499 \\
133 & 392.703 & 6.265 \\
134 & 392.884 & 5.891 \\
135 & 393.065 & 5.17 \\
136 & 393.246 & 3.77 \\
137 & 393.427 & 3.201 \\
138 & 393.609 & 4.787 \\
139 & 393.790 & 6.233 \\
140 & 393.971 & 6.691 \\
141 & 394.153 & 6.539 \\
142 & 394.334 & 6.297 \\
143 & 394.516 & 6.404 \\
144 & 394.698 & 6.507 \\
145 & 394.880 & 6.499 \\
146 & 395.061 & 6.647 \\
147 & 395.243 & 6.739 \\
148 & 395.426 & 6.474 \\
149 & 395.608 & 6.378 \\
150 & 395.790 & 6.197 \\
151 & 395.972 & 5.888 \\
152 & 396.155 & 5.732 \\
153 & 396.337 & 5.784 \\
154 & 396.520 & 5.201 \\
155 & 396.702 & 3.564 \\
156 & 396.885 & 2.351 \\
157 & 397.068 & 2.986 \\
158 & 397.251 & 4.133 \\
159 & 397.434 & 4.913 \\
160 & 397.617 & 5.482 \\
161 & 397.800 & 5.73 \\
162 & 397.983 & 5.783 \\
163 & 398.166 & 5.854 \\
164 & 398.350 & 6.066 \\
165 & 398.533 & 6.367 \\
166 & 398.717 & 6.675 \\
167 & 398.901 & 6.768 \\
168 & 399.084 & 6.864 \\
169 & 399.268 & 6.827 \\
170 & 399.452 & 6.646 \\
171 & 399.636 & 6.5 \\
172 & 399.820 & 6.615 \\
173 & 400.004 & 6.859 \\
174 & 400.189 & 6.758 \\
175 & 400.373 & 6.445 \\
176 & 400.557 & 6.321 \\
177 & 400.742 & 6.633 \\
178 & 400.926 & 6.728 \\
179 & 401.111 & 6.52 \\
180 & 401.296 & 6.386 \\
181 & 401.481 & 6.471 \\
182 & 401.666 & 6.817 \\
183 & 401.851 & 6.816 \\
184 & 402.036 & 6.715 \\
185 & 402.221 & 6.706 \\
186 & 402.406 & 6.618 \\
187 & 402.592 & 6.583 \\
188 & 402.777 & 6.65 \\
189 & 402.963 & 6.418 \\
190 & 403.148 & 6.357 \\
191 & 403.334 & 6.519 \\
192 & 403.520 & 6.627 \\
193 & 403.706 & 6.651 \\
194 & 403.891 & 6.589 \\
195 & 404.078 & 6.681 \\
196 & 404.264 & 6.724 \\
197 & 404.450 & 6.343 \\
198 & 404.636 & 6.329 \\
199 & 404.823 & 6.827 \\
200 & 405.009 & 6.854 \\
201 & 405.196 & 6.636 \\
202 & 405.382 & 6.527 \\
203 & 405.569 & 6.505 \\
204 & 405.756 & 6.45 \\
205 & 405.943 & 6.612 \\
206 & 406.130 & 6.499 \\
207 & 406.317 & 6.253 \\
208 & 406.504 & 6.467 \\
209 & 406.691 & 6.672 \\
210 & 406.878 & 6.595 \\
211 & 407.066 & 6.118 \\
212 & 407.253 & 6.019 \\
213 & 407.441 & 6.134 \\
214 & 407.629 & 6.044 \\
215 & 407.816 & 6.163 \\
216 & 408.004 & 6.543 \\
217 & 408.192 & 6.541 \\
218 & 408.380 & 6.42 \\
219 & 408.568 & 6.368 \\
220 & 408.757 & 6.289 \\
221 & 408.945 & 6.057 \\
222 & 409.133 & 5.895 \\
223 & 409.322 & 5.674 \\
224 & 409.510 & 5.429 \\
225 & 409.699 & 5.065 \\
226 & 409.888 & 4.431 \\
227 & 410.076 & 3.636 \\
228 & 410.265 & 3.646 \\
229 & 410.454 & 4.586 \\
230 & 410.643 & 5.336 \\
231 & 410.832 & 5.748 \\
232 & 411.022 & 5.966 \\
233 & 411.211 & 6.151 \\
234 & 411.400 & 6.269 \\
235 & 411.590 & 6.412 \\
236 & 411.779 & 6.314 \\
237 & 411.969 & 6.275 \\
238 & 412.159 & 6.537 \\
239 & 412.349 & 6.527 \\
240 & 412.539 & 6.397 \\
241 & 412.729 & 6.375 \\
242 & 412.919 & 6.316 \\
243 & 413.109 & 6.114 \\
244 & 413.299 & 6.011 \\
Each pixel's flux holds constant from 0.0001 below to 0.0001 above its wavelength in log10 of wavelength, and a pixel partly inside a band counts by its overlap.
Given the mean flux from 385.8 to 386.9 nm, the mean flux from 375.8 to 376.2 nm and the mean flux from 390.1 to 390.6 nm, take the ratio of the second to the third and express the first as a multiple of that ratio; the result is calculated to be 7.7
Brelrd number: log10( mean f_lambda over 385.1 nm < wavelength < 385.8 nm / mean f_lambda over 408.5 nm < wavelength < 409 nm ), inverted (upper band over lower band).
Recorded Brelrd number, 0.00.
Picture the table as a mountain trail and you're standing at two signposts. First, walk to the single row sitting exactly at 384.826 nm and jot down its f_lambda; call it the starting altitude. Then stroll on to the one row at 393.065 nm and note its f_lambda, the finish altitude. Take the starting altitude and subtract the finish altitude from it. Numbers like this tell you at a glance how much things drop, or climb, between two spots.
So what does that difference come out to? 1.4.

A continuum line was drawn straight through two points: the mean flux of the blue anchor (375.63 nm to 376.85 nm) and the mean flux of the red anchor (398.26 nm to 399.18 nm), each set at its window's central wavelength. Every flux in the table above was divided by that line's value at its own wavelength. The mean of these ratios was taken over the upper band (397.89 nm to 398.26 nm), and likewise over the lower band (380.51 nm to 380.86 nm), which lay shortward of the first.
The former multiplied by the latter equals 0.93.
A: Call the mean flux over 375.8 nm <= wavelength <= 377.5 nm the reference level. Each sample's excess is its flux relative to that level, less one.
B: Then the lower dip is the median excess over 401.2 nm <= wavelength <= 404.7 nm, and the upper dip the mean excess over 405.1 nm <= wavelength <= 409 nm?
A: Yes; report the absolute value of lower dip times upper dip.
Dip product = 0.23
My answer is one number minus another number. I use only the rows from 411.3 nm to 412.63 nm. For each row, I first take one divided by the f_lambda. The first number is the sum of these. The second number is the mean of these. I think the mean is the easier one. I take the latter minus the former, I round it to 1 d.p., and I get -0.9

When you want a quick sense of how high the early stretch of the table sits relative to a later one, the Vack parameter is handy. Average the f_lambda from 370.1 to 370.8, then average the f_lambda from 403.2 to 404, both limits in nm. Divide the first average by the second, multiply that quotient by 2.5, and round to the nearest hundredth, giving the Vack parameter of 1.29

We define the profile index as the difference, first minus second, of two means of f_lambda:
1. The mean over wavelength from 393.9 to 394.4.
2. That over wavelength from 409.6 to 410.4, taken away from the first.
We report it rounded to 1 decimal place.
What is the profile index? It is 2.3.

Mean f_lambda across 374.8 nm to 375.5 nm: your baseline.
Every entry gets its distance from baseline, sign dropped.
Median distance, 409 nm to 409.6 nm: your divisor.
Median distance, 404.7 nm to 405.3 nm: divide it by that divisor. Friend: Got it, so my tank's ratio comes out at 1.6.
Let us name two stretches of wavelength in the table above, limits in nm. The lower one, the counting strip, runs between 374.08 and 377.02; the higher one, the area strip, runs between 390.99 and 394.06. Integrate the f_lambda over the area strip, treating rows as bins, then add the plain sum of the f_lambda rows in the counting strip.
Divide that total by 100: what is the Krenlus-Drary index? 0.94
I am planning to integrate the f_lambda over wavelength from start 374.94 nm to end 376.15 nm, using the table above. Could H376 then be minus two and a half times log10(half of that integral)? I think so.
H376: -1.09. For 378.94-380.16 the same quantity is -1.08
